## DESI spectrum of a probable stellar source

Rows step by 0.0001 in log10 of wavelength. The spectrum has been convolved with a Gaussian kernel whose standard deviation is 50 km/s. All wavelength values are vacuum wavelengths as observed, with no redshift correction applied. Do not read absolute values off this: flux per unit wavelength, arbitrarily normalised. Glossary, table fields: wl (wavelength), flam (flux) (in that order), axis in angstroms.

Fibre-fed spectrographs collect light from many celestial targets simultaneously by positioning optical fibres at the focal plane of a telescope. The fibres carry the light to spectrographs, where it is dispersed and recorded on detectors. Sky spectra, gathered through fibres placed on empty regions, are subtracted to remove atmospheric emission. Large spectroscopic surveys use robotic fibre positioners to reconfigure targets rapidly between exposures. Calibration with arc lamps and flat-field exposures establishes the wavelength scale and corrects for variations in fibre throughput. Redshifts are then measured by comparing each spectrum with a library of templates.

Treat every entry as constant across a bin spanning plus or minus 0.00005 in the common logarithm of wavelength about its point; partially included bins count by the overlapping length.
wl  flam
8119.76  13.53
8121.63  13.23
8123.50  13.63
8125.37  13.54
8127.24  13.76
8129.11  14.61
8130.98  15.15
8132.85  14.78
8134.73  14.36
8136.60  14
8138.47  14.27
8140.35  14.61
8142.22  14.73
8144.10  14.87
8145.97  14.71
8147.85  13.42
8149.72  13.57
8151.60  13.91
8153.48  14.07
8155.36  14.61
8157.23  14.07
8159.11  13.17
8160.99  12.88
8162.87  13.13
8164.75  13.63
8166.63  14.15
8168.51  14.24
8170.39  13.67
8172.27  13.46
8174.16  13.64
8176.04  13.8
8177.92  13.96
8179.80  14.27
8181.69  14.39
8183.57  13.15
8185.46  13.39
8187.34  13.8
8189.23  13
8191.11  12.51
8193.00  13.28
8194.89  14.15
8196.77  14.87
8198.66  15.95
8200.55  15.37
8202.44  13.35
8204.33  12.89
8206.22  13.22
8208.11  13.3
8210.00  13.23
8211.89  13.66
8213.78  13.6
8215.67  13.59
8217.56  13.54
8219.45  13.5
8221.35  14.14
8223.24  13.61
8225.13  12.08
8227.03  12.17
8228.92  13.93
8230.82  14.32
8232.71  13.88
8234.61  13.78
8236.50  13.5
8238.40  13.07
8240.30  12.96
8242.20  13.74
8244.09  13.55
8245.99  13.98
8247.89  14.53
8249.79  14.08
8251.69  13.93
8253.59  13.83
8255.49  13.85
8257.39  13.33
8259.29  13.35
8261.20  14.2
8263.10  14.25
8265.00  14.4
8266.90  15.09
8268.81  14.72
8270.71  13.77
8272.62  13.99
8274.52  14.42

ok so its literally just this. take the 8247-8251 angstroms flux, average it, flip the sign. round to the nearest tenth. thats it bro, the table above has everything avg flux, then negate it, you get -14.3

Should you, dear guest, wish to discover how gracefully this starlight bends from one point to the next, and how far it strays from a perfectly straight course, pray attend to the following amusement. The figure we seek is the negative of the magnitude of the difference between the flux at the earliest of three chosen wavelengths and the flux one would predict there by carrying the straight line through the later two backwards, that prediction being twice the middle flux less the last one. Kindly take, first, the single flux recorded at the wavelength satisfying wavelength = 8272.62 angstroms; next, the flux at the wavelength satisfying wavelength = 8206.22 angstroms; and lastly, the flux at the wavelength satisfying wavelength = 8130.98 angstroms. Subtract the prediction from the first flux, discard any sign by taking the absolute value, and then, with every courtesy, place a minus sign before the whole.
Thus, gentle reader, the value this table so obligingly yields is -3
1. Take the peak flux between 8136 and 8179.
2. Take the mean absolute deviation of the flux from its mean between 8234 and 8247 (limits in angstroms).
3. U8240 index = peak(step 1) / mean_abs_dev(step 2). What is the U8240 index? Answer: 52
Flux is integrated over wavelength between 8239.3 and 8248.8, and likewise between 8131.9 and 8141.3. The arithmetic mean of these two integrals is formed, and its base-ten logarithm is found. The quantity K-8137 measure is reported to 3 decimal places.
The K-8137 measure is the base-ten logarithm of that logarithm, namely 0.327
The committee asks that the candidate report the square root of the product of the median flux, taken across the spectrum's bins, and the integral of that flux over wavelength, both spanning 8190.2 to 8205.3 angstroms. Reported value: 54.0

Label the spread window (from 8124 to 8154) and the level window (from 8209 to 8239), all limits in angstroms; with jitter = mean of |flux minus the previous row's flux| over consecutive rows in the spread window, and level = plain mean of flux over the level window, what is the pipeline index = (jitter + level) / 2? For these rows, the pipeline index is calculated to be 6.93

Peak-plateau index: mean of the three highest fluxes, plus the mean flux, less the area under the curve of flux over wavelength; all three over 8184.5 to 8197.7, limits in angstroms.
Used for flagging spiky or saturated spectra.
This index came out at -151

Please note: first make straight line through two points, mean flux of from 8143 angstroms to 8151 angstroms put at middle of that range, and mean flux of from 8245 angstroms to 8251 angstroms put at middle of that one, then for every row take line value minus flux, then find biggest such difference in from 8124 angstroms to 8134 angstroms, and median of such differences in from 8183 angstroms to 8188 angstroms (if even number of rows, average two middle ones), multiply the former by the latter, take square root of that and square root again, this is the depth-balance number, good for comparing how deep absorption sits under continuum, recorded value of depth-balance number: 0.82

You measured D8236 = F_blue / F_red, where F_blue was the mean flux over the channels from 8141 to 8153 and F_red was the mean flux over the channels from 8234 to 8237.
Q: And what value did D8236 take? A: 1.04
